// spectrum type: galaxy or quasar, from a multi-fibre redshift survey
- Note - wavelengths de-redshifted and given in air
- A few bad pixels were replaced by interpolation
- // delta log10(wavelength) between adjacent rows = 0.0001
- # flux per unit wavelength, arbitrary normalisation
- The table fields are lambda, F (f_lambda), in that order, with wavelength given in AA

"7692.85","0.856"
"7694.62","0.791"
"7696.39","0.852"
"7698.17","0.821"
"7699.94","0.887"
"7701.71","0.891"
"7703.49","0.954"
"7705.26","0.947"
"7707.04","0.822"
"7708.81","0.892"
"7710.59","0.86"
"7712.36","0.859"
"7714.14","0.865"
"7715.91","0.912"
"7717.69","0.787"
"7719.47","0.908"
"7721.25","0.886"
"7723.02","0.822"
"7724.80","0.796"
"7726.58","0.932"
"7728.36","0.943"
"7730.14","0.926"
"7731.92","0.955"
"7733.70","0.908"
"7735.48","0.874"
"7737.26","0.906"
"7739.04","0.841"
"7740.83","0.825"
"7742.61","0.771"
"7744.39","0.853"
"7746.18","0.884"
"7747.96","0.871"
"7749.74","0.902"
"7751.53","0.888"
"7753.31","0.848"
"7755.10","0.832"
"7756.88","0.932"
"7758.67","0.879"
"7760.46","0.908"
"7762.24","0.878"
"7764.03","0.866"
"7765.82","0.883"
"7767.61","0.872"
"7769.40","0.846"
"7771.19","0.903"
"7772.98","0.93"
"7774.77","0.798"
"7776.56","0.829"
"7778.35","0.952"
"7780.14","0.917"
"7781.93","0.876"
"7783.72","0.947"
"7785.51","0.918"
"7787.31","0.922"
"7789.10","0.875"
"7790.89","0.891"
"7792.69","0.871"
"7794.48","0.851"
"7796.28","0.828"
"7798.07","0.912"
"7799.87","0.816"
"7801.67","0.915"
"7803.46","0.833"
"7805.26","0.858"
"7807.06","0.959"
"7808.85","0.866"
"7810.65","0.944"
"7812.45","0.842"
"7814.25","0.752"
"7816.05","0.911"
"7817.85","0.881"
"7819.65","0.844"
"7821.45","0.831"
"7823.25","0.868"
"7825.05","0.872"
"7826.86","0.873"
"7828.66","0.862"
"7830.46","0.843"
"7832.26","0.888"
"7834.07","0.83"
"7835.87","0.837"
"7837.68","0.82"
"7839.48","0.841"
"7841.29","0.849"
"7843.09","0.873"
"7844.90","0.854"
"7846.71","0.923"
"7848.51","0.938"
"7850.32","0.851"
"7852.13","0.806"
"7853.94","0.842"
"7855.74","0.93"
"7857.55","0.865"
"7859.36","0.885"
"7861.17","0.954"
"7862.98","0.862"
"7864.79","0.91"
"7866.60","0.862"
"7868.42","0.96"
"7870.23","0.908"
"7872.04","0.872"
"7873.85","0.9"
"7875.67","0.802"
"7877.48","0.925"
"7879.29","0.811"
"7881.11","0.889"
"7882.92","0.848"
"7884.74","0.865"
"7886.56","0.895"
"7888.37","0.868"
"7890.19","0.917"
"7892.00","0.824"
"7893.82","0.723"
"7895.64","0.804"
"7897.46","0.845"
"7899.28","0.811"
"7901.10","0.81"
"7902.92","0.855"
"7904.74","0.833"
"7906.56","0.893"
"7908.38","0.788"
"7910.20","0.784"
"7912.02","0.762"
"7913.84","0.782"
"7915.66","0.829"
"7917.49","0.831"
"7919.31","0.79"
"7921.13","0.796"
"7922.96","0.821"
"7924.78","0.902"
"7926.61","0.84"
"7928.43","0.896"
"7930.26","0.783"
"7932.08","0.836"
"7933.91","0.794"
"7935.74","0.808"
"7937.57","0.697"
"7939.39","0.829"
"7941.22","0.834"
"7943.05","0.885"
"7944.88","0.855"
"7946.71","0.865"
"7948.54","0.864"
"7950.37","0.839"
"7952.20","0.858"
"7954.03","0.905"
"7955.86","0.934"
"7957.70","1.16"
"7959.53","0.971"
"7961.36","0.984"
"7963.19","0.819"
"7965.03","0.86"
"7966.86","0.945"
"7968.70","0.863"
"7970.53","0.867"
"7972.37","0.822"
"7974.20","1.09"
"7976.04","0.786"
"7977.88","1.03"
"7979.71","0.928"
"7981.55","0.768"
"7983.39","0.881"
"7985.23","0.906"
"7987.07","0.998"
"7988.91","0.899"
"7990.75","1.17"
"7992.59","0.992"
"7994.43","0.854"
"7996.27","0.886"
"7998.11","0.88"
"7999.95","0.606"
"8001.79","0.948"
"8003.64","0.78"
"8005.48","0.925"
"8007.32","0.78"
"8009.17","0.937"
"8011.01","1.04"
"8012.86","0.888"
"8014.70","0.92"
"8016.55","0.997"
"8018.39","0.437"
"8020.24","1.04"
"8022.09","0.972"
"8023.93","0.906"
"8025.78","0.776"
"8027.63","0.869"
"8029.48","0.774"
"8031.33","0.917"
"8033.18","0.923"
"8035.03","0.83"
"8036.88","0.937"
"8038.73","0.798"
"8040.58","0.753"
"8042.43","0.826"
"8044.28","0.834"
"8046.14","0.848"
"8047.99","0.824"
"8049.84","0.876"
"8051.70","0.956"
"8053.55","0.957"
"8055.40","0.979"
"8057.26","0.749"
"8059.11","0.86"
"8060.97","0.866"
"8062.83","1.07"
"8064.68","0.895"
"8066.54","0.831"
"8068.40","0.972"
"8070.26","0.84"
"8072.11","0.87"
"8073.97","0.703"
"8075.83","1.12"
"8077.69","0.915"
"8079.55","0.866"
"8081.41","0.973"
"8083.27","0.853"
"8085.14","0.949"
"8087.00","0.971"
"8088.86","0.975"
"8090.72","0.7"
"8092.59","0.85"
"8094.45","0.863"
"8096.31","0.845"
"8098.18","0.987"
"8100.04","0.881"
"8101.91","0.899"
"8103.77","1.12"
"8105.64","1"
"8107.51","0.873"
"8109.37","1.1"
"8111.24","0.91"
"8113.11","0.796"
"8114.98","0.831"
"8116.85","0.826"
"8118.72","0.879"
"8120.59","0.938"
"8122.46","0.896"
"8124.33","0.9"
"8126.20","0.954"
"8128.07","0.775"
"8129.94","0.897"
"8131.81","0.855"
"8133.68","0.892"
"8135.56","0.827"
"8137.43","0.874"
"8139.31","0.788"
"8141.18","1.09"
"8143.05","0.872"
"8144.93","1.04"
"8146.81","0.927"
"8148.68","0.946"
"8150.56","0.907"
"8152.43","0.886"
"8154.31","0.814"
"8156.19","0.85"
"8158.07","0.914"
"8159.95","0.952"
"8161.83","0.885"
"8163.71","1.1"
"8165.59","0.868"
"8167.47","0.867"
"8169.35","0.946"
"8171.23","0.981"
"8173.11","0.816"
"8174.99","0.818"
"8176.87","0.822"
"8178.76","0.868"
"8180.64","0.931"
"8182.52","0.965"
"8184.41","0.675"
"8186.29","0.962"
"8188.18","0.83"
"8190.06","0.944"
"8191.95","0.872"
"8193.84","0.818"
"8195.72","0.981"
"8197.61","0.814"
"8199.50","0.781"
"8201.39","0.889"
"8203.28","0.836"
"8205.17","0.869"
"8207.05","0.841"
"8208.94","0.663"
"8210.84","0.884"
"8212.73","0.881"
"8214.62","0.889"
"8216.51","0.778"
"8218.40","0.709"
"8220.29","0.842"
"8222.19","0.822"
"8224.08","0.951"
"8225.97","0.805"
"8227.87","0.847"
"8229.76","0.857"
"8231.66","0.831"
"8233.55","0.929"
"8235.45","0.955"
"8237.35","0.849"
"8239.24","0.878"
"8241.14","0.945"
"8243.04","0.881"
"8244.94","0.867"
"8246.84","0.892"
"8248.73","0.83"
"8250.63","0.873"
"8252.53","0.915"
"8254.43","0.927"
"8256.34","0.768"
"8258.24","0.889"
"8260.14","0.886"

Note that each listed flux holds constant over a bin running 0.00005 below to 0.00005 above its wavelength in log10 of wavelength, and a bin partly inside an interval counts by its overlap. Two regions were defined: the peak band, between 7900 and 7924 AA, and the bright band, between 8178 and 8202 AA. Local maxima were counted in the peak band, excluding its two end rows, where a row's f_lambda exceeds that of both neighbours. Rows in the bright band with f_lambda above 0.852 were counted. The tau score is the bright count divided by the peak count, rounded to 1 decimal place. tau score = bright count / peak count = 2.7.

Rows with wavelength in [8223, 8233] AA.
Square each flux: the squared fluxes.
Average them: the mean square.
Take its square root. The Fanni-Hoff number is 0.86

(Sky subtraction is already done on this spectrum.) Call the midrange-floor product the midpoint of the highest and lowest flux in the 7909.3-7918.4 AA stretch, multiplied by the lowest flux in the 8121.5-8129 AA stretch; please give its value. 0.617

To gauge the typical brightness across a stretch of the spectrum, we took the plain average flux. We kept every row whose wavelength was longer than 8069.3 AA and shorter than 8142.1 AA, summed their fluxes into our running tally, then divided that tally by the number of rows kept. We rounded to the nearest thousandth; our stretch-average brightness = 0.900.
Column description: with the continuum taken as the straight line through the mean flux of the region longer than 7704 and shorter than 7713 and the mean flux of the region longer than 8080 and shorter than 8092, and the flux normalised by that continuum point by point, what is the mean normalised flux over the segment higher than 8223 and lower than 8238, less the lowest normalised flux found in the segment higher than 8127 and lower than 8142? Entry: 0.11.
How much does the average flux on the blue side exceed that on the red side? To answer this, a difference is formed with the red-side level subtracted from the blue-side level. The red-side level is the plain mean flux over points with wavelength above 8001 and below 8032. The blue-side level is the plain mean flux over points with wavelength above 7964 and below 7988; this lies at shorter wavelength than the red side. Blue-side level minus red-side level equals 0.027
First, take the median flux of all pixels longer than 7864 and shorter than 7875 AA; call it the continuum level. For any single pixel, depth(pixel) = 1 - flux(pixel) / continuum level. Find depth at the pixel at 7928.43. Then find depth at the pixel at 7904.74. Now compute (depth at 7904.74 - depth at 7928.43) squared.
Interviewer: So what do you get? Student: 0.0049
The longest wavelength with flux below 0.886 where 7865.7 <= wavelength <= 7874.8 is 7872.04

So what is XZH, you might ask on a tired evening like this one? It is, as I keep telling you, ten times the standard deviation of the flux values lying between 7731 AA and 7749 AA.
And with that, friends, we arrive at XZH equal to 0.5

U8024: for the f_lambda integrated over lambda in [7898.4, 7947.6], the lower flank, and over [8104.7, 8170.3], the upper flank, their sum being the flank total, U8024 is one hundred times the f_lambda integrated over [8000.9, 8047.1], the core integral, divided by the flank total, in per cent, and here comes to 40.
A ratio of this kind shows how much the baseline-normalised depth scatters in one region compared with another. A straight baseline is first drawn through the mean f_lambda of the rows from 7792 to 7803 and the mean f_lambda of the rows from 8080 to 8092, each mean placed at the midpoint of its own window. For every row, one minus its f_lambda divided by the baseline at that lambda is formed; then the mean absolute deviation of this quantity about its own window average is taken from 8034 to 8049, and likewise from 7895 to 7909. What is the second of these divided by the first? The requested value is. 0.87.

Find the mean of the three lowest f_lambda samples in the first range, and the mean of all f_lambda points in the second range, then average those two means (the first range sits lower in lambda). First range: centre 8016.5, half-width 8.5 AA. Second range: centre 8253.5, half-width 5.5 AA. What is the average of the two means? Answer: 0.805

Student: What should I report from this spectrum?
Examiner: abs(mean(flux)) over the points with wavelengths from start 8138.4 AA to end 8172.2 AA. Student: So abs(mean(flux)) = 0.924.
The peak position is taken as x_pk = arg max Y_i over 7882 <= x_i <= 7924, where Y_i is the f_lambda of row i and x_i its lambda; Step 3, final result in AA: 7890.19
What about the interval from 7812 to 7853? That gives 7848.51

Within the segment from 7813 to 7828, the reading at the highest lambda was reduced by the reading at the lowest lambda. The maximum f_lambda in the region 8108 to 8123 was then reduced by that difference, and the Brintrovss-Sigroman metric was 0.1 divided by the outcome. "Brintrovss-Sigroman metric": 0.102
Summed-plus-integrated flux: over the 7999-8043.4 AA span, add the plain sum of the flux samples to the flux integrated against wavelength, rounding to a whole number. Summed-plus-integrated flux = 59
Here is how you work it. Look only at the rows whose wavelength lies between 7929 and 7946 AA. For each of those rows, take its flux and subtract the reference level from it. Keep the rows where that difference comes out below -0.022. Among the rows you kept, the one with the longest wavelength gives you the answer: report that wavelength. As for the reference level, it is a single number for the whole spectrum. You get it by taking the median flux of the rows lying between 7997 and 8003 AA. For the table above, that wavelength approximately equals 7944.88 AA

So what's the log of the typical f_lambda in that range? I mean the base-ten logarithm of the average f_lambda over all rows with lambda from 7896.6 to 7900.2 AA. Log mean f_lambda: -0.082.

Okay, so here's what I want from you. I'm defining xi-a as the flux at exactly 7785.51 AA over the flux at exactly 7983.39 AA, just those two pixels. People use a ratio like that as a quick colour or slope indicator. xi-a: 1.04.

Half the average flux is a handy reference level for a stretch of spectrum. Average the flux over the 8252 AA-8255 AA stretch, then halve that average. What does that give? 0.461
